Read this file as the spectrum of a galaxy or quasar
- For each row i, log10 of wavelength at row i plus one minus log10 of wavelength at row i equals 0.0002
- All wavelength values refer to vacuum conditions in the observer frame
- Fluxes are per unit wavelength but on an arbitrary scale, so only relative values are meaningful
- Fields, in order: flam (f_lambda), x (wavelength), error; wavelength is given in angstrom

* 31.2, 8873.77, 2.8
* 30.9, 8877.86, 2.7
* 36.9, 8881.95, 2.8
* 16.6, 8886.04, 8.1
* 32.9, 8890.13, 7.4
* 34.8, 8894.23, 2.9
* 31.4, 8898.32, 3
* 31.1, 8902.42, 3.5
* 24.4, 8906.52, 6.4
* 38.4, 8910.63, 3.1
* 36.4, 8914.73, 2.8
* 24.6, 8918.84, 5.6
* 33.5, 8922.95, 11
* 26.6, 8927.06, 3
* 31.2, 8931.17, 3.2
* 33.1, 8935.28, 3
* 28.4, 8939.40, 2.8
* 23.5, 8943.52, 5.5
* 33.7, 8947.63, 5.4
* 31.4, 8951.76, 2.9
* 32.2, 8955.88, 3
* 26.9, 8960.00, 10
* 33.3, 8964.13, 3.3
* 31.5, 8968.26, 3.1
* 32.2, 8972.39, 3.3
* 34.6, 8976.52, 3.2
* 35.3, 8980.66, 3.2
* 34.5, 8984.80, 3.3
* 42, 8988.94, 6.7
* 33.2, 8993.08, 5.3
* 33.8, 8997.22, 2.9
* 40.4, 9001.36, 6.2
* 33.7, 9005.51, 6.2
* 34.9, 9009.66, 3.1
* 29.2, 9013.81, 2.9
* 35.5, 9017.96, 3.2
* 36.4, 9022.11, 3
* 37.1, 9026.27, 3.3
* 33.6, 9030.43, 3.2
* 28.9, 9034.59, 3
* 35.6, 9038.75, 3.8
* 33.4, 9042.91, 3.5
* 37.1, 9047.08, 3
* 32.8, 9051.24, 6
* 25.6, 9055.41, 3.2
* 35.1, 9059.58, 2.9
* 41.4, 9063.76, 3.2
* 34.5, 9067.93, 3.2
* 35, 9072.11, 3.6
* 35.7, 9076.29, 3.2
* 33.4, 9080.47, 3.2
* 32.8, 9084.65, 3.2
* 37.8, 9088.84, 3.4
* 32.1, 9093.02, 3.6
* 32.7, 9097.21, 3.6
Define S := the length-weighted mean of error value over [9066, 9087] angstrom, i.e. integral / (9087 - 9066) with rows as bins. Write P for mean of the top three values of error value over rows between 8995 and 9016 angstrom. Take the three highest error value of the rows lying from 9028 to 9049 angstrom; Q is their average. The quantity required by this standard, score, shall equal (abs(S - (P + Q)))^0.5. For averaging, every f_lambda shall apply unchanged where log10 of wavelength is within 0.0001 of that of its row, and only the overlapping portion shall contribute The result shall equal 2.32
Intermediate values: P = 5.2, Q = 3.50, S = 3.3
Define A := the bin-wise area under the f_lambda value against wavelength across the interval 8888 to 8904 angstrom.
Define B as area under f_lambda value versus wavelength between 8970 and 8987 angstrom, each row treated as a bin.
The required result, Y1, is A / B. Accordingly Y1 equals 0.90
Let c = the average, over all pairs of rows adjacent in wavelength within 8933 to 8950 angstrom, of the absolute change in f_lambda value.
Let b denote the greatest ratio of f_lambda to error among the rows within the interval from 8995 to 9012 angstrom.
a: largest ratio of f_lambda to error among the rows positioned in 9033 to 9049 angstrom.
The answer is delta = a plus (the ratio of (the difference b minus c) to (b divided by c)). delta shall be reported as 15.2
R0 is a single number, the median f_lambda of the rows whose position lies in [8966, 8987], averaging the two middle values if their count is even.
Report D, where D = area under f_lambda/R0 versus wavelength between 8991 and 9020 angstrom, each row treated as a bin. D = 28.9 angstrom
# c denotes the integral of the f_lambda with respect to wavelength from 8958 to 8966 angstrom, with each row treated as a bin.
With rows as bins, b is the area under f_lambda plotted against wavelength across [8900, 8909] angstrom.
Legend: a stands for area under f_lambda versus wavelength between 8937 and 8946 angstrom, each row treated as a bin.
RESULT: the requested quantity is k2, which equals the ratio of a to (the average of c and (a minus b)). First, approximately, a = 239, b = 255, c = 240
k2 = 2.13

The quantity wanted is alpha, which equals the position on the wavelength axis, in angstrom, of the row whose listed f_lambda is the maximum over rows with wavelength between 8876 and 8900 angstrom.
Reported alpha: 8881.95 angstrom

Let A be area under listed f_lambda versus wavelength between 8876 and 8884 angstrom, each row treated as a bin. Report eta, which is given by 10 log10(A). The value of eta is 24.34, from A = 272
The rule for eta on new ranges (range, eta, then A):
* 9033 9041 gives 24.15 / 260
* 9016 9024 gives 24.59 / 288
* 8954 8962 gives 23.73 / 236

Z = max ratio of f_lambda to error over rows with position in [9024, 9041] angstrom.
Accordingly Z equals 11.2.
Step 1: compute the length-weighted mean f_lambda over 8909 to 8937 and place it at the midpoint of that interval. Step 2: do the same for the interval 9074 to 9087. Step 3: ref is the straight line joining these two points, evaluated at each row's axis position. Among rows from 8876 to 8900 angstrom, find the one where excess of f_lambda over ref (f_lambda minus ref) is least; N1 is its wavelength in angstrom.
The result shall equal 8886.04 angstrom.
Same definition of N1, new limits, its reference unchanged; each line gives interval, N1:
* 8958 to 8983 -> 8960.00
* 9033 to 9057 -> 9055.41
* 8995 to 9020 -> 9013.81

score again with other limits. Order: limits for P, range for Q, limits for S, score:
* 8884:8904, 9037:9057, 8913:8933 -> 2.36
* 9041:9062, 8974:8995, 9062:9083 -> 2.46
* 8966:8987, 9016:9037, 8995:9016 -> 1.50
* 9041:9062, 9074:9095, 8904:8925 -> 1.38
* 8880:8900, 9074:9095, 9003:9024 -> 2.41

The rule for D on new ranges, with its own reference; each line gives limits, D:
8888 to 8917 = 27.5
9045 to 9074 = 29.0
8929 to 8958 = 25.6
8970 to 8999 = 29.5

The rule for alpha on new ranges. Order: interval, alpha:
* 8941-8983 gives 8980.66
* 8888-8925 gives 8910.63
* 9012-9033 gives 9026.27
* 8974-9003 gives 8988.94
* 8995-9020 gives 9001.36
